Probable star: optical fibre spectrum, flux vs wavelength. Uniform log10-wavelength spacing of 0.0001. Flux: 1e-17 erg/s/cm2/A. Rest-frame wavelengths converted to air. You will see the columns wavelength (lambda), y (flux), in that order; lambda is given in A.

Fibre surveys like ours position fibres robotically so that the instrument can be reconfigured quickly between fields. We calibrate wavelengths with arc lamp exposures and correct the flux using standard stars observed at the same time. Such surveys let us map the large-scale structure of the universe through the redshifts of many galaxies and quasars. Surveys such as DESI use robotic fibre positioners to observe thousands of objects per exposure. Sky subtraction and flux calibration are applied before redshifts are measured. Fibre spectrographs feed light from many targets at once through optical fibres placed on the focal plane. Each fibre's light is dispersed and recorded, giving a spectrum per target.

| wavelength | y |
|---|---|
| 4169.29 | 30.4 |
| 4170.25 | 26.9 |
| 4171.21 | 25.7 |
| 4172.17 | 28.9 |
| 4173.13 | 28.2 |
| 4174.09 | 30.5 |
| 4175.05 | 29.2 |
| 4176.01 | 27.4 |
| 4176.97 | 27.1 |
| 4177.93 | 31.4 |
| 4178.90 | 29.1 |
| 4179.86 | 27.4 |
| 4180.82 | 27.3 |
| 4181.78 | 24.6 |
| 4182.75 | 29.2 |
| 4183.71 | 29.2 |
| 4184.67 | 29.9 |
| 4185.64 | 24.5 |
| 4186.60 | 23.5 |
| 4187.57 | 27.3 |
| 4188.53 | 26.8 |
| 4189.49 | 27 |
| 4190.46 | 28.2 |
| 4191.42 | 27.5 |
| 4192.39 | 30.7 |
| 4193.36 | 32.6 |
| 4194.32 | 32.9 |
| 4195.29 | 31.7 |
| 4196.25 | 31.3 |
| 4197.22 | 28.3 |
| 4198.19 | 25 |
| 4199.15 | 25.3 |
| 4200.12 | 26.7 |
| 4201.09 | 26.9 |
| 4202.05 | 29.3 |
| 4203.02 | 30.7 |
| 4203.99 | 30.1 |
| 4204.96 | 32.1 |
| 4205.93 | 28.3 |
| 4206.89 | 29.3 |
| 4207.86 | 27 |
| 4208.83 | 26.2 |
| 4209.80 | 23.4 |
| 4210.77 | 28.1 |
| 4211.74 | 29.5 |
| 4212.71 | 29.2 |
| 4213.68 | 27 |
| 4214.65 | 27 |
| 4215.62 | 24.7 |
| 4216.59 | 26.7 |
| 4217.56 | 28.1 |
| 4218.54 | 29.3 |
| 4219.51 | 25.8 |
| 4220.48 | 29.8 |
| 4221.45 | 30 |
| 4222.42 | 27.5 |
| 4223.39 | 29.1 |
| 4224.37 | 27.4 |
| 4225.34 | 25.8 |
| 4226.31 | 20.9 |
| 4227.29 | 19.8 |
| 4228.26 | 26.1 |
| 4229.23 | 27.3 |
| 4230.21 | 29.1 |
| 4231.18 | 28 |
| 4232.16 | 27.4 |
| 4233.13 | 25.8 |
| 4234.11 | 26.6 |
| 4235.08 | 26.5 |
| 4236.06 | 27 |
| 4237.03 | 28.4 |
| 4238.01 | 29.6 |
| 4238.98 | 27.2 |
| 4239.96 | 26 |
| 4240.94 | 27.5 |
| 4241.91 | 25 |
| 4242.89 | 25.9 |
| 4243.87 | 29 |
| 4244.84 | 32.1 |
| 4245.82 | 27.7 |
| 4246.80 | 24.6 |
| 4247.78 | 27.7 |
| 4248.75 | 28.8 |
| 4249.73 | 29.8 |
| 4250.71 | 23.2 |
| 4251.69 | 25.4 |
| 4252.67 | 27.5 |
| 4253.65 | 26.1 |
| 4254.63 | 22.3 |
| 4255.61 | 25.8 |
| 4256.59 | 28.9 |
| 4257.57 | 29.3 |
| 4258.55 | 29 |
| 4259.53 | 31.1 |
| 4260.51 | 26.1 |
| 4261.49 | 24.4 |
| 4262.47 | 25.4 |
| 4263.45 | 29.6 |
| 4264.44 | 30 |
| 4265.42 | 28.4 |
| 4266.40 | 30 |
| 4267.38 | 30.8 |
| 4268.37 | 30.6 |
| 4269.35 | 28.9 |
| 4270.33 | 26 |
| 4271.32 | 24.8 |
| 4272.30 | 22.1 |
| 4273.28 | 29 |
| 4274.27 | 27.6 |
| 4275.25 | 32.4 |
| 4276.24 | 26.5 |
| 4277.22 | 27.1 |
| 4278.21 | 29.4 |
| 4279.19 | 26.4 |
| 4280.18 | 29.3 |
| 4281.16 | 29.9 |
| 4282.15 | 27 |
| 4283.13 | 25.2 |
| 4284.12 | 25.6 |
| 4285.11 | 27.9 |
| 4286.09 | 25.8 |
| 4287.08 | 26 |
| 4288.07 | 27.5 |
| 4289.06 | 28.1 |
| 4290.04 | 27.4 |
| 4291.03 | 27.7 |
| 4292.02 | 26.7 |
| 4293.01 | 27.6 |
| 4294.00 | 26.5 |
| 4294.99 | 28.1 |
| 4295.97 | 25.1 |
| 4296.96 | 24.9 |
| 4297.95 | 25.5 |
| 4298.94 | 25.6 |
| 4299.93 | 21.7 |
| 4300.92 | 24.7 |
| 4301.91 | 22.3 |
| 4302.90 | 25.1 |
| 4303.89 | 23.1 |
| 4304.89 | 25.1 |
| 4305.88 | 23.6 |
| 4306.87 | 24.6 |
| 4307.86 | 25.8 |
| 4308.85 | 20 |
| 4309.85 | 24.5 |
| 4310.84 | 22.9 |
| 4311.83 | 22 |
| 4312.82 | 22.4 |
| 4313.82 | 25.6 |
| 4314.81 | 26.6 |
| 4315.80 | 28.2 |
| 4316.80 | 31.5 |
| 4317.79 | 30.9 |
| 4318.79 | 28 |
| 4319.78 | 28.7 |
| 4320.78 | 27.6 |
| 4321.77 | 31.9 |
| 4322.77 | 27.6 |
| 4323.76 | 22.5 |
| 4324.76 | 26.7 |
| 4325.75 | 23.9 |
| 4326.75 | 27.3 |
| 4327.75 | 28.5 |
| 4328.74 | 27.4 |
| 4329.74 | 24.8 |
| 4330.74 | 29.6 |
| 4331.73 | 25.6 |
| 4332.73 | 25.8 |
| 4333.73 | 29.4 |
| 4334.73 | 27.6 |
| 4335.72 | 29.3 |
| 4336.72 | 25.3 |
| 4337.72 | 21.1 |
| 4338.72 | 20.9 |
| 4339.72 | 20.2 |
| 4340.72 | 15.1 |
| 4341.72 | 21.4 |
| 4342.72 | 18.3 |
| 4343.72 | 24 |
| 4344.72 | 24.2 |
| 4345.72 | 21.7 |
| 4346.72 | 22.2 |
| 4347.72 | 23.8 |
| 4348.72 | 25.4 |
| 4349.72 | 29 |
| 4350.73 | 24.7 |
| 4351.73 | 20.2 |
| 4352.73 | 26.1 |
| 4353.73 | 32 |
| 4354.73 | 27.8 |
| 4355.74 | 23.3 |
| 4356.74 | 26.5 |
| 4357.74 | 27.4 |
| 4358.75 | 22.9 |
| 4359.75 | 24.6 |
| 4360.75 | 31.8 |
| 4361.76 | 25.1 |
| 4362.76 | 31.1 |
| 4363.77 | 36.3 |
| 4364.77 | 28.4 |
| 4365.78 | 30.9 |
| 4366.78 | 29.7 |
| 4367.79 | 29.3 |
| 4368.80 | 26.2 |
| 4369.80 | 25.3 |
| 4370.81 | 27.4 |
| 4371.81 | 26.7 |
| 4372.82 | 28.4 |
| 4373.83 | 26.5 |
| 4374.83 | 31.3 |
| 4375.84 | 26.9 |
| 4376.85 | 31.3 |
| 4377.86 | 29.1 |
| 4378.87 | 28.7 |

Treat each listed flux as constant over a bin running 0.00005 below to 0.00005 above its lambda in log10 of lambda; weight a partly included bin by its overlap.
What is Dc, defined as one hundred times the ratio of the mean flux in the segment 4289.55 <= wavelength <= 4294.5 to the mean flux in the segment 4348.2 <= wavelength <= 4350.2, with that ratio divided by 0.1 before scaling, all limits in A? 999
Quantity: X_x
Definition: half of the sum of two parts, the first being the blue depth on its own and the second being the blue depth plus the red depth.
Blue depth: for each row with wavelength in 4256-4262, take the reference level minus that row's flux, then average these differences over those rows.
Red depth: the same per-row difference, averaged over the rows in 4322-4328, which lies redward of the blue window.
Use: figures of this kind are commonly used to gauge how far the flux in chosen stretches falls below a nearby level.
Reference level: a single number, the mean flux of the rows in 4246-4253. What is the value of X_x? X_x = -1.1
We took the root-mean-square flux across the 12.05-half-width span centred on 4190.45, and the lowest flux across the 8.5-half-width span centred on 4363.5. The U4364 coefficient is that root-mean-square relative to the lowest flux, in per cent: 123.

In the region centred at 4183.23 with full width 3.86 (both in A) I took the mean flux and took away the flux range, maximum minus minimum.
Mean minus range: 22.9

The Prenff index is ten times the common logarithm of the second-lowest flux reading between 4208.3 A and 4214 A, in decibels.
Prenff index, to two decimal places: 14.18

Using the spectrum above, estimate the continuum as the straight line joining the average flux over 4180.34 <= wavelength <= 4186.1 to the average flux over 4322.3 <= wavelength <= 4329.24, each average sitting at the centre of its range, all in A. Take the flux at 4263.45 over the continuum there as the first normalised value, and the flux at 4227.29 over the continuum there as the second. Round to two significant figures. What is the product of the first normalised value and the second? 0.81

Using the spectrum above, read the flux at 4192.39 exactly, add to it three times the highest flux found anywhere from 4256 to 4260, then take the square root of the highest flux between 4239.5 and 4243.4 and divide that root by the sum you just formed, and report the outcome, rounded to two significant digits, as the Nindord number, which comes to 0.042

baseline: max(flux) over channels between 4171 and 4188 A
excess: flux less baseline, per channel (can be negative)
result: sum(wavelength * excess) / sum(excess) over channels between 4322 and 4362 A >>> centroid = 4342.3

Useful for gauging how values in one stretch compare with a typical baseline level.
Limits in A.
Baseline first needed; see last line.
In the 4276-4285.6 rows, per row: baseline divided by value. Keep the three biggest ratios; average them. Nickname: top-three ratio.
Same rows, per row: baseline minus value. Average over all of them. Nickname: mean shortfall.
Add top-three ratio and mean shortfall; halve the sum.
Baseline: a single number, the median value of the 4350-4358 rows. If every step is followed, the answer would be -0.1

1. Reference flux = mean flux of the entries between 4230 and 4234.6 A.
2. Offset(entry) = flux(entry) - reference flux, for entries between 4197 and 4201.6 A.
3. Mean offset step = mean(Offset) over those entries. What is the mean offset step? -0.9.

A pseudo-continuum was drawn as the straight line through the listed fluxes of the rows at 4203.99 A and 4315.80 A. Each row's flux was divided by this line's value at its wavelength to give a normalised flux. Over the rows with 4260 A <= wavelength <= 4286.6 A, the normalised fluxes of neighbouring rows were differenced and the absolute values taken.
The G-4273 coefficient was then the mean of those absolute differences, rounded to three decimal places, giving 0.077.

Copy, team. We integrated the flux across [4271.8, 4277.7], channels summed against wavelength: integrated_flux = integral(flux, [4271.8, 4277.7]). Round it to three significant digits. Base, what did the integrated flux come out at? 162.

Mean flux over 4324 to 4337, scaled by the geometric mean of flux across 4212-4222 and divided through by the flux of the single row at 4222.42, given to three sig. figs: 27.2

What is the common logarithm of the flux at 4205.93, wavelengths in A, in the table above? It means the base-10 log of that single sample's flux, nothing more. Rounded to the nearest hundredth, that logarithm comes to 1.45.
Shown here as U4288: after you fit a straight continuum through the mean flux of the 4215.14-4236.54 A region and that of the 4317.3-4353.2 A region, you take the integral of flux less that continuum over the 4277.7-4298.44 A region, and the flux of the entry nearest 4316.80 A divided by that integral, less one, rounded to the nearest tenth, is 0.3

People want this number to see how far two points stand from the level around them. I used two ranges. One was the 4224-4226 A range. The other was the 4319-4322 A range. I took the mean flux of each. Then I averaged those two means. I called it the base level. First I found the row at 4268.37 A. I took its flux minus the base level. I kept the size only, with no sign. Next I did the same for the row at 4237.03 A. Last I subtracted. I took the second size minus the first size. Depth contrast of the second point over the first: -2.20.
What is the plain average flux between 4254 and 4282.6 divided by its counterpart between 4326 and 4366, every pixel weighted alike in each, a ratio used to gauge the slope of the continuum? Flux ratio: 1.09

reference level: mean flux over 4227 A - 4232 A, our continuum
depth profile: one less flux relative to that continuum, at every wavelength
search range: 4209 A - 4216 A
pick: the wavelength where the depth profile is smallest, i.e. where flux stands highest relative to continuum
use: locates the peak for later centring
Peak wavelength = 4211.74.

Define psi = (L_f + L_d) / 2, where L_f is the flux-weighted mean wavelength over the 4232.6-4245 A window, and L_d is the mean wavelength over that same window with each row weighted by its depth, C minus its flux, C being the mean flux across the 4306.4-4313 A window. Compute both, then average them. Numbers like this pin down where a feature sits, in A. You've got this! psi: 4239.4 A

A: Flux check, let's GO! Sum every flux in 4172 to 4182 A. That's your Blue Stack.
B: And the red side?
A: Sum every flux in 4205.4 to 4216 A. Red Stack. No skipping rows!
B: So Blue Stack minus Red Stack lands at 11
